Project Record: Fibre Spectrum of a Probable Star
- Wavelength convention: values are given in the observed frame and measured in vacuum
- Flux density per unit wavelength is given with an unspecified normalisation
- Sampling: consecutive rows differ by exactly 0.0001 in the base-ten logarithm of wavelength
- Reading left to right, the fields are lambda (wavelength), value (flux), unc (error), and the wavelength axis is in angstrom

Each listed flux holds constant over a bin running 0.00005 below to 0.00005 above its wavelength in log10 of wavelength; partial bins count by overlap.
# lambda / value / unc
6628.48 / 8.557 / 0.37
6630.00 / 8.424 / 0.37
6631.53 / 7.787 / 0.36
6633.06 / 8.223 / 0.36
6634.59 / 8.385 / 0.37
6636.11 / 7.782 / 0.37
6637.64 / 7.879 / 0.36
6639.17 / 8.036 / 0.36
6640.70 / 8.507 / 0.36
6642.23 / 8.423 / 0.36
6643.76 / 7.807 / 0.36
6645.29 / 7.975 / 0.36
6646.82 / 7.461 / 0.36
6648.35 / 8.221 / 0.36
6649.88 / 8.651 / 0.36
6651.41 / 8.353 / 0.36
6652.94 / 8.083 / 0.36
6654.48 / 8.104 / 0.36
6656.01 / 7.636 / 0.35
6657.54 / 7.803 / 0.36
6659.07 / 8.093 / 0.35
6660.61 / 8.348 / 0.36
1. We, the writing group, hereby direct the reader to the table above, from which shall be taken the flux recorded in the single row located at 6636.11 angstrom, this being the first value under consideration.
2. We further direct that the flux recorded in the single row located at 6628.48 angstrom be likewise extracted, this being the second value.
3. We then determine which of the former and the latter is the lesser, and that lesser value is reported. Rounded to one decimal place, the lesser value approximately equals 7.8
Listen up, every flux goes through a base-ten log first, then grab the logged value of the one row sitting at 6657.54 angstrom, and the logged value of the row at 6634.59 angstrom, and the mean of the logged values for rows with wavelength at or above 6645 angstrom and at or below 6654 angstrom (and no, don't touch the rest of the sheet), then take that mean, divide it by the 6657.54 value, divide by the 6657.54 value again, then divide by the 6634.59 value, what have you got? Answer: 1.24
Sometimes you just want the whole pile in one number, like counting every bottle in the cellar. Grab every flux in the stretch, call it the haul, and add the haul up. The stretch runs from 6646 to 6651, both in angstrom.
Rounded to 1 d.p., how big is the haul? 24.3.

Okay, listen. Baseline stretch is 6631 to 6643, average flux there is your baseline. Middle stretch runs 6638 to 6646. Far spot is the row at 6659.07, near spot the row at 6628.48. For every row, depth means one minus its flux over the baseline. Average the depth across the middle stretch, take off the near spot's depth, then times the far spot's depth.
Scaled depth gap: 0.0002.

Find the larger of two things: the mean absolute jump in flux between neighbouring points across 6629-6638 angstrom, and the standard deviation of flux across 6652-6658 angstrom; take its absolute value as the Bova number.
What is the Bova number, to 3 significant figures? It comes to 0.387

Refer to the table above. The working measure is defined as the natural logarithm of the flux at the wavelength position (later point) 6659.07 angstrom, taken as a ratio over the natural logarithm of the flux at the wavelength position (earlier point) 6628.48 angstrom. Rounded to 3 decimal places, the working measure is 0.974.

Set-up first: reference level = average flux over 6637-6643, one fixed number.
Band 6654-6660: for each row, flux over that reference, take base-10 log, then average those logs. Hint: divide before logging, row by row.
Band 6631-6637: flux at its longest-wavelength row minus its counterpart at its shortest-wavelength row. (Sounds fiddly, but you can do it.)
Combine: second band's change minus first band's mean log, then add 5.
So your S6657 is 5.0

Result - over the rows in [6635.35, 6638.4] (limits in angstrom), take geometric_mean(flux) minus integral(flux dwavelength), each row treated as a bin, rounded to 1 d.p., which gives -16.1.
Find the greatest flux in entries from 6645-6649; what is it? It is 8.221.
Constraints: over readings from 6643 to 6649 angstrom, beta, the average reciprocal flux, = 0.127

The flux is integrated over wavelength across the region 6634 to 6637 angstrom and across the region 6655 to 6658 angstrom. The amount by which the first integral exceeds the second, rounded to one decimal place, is 1.0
